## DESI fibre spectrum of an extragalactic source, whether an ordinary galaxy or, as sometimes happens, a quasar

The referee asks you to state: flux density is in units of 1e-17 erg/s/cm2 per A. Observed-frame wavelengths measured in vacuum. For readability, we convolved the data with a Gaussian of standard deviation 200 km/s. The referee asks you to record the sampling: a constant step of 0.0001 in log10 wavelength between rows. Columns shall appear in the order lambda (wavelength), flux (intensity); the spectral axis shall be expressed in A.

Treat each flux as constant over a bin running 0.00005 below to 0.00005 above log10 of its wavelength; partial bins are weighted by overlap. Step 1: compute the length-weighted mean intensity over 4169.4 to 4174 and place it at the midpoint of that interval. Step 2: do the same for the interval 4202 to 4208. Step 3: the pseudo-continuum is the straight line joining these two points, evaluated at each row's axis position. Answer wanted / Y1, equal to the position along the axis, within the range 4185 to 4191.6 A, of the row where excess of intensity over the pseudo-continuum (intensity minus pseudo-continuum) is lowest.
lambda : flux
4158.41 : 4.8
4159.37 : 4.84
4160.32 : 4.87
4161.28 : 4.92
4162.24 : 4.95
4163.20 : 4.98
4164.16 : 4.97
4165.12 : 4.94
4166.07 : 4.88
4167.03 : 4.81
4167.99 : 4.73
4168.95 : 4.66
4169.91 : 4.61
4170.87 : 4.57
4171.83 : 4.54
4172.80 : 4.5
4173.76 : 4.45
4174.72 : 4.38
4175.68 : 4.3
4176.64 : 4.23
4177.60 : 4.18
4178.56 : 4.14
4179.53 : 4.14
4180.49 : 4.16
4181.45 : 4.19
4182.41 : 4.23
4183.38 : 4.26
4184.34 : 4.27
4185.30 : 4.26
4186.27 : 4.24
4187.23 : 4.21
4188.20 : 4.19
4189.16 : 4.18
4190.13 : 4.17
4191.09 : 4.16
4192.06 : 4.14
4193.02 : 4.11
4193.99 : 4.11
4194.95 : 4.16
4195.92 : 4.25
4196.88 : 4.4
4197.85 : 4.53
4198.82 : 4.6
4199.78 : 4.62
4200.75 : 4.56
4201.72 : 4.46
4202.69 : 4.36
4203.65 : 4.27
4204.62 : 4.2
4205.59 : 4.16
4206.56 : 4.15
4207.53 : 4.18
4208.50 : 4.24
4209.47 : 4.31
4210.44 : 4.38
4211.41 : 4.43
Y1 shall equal 4191.09 A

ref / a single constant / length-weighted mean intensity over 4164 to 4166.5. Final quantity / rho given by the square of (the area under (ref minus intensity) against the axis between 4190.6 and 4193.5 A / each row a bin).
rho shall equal 5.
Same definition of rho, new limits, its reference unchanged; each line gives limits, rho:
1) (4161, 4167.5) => 0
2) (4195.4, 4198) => 2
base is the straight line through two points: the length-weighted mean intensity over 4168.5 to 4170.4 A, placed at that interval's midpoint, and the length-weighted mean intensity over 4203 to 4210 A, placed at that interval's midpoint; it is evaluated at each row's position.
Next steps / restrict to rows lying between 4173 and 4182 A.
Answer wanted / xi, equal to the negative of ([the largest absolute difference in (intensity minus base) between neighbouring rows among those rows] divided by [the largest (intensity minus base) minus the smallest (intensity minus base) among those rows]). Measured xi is -0.27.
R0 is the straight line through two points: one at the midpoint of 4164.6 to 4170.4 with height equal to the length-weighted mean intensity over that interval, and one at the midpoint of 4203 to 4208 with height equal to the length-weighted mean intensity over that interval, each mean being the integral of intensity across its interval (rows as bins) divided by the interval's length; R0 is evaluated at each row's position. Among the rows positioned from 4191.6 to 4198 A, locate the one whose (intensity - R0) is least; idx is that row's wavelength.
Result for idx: 4193.02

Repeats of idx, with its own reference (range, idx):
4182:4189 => 4182.41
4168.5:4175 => 4174.72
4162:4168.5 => 4167.99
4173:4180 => 4178.56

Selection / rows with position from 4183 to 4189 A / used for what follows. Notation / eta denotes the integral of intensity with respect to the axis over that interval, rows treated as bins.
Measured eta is 25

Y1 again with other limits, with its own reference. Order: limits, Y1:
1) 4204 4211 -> 4206.56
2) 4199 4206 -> 4205.59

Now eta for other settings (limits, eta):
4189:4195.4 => 27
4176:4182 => 25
